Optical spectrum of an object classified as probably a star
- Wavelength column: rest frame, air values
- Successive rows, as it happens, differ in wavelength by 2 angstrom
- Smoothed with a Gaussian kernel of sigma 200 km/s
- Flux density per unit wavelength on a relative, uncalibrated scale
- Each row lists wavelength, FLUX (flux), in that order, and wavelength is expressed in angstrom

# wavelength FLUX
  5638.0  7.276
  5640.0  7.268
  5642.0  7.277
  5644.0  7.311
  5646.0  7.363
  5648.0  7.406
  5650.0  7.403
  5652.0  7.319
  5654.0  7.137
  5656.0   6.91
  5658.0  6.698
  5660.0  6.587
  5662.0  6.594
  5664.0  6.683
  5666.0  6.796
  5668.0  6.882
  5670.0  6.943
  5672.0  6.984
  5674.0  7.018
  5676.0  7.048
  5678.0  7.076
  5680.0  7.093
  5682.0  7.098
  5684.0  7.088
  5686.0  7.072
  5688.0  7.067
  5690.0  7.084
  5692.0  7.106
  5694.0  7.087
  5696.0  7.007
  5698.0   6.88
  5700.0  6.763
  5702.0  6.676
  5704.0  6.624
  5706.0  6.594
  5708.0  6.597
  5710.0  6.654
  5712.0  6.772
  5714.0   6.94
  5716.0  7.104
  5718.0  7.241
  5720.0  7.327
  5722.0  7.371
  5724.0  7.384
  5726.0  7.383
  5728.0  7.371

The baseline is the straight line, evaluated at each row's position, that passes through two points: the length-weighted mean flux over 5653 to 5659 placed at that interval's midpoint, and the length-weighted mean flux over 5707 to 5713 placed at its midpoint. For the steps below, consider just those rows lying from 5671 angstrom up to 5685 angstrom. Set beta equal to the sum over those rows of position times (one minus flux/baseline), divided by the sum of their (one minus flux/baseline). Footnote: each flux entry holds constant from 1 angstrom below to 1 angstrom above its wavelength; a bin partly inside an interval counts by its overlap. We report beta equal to 5678.9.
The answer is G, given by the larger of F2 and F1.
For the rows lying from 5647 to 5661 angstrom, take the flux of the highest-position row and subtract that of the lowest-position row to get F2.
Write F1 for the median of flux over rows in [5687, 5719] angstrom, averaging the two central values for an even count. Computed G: 6.91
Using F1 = 6.91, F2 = -0.82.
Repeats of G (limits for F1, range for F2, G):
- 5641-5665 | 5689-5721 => 7.21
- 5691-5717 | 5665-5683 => 6.77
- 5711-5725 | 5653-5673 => 7.24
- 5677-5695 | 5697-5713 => 7.09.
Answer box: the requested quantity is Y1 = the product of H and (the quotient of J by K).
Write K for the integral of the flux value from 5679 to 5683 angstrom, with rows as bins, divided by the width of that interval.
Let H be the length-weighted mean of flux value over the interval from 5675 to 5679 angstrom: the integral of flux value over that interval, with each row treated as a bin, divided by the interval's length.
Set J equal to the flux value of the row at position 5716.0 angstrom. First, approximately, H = 7.06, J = 7.104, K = 7.1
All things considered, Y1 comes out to 7.1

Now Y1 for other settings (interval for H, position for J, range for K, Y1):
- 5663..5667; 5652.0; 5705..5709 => 7.5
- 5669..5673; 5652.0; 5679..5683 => 7.2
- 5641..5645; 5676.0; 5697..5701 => 7.5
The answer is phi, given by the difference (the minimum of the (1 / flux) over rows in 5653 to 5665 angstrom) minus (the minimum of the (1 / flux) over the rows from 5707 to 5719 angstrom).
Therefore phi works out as 0.0020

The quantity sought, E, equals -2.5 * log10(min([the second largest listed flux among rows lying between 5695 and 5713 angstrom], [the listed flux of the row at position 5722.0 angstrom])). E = -2.09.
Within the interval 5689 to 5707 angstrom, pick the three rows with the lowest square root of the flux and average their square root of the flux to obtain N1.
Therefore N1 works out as 2.58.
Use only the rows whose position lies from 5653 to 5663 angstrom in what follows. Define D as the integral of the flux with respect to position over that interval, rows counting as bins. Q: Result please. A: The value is 67.9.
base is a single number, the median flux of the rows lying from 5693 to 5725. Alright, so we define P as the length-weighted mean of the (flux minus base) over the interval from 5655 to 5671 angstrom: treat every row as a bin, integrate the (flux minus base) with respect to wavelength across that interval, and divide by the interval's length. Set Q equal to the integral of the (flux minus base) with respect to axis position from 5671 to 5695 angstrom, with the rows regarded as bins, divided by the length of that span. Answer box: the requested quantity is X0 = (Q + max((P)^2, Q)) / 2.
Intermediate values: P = -0.148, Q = 0.2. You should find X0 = 0.16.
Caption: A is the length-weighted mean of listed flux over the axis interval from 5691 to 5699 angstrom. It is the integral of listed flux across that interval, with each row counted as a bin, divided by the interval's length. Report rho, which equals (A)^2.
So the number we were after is 49.3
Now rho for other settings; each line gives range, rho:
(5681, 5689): 50.1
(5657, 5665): 44.1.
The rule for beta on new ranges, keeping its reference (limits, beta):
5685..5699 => 5691.6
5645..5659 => 5648.5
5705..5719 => 5717.6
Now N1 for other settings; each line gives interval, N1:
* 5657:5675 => 2.57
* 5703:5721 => 2.57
